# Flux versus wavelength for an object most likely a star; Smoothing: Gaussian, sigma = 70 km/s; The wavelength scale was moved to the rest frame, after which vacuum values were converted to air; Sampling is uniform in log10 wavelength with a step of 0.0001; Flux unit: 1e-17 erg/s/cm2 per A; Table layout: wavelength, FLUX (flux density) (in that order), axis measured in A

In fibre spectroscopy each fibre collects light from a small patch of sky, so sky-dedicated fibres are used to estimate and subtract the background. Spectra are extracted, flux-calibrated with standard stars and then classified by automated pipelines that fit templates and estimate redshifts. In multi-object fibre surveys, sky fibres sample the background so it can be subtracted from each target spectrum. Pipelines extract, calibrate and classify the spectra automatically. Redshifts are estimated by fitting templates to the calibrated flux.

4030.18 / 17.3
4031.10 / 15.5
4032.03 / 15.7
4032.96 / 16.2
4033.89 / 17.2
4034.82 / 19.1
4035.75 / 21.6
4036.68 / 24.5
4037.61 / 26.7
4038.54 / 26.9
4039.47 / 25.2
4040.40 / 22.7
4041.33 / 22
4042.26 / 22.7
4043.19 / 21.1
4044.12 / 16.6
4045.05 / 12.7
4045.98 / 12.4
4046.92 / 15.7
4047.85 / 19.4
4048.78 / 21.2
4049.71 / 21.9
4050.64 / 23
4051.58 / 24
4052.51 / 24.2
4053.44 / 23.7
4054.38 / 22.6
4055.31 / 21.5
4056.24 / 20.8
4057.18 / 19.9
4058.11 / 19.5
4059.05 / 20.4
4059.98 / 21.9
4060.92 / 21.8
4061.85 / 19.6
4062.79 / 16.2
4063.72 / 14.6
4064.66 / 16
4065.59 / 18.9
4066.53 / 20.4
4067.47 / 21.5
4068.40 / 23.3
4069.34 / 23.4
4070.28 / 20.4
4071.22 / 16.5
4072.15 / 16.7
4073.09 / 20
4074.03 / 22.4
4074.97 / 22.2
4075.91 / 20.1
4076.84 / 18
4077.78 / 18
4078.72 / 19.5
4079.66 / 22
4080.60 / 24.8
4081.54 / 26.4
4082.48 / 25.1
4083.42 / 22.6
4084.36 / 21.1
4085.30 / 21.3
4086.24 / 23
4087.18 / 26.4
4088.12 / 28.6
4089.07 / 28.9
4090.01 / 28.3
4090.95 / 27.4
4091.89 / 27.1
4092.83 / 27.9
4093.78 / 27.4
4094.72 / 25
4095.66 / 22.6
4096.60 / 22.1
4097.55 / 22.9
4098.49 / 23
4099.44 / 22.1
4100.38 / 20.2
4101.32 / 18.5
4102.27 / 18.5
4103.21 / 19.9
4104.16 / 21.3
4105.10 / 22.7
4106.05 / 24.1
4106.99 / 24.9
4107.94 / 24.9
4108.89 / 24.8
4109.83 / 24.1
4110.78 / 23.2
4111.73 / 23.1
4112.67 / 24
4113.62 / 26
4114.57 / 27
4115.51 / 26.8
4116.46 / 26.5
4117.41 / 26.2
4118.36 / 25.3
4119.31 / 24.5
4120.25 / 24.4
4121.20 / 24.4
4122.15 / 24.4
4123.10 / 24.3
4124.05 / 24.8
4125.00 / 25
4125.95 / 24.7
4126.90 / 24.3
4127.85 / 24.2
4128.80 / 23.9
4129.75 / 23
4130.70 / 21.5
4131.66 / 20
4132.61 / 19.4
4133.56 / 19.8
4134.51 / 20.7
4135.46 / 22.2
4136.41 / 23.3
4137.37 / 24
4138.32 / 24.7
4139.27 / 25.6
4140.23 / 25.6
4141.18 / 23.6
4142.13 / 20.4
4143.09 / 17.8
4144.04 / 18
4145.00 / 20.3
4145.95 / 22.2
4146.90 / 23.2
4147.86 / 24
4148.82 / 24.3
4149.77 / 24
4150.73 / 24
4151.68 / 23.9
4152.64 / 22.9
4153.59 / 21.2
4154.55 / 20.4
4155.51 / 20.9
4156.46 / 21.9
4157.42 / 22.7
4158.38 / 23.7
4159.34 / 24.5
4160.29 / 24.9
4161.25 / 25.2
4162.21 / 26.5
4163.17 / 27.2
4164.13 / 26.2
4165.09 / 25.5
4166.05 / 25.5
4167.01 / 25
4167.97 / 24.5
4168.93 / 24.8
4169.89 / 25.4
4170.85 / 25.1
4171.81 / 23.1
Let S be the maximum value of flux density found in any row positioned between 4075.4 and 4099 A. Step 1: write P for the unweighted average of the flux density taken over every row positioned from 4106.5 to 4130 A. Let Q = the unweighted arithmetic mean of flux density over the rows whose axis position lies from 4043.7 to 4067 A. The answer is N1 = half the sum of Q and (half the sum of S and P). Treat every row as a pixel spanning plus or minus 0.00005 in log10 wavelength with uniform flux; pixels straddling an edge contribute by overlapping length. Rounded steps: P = 25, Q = 19.6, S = 28.9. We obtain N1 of 23.2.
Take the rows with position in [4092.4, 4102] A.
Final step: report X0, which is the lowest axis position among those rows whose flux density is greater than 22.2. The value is 4092.83 A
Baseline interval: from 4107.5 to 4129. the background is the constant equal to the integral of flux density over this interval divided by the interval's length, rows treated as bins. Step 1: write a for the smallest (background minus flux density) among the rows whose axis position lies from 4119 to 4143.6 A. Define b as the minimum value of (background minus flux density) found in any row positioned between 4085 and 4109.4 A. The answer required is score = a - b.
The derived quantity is 3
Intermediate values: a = -0.8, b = -4.1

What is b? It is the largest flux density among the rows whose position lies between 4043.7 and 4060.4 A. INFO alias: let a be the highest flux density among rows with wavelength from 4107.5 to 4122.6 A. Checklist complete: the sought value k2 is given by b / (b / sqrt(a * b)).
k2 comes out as 26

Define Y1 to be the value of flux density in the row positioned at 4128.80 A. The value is 23.9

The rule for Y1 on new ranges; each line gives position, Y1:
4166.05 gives 25.5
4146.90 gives 23.2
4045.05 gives 12.7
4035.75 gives 21.6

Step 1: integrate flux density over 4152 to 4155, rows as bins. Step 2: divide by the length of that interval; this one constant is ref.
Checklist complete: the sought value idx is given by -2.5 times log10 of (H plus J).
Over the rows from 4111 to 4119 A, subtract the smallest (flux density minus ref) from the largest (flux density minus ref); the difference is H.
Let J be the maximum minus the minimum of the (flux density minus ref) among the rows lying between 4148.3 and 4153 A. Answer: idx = -1.81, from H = 3.9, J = 1.4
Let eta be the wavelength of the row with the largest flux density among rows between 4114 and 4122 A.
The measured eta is 4114.57 A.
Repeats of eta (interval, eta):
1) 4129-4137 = 4136.41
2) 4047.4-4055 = 4052.51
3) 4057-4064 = 4059.98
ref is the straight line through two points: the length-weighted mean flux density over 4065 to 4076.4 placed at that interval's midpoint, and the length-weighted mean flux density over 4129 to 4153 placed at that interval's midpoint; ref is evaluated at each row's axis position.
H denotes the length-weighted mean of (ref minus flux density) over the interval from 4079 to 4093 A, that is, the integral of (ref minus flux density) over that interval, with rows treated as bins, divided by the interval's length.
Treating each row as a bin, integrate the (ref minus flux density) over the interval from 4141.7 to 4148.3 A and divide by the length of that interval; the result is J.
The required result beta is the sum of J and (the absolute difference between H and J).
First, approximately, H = -4.4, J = 1.6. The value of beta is 8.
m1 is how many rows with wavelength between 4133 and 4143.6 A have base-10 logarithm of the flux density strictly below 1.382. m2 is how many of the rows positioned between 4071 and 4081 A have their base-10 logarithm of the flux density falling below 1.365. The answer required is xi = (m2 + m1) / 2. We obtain 9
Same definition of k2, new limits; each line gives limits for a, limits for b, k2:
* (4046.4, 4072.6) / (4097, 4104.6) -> 24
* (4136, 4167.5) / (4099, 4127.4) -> 27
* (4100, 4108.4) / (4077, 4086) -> 26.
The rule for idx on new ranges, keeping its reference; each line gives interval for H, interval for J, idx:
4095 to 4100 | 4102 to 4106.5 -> -2.03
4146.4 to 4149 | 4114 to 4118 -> -0.70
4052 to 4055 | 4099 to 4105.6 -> -1.91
